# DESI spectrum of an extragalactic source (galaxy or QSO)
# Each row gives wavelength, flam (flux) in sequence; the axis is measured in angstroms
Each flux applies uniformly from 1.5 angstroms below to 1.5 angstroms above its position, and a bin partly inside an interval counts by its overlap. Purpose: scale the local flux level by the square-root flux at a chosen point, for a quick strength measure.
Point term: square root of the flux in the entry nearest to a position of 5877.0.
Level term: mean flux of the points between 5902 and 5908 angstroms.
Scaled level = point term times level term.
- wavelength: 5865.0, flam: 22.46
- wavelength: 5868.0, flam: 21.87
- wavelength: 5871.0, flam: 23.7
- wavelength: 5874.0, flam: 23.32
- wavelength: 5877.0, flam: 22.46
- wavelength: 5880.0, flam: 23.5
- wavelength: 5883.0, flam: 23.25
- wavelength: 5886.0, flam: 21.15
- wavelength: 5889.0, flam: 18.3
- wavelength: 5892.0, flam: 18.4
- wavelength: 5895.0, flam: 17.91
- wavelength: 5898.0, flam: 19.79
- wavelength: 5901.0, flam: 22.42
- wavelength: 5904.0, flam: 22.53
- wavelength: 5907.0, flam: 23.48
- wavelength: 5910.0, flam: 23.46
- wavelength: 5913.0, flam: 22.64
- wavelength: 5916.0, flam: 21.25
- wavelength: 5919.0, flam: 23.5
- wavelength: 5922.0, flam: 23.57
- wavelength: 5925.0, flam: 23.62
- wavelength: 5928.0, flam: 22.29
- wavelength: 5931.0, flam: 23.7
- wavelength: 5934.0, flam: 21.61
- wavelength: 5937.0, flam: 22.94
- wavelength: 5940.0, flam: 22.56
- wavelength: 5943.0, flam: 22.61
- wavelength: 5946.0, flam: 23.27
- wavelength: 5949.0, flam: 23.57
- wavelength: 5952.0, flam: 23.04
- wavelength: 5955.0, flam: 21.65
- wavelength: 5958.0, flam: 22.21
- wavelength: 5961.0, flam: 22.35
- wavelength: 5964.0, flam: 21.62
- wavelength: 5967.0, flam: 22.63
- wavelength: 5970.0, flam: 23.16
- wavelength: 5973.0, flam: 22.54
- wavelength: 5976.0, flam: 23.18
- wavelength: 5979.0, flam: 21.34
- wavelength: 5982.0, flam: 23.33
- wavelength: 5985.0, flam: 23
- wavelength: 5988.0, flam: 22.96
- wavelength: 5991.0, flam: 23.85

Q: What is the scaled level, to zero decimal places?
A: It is 109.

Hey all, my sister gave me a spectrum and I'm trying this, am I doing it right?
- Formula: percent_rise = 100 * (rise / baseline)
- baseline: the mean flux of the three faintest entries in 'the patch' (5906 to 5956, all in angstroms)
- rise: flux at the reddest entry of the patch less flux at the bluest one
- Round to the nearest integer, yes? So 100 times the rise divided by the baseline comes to -9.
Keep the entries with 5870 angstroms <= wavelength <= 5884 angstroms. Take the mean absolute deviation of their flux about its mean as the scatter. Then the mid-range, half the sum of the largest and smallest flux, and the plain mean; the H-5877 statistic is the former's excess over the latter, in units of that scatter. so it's -0.5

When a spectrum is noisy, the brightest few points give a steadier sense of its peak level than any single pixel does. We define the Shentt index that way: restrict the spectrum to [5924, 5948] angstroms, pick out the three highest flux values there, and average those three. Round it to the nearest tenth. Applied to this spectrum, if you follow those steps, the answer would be 23.5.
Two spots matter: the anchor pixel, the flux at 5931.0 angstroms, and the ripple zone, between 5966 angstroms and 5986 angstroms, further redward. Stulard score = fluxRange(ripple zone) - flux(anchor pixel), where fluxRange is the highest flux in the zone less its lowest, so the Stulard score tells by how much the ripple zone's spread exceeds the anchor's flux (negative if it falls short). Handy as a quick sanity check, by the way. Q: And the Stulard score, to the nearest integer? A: -22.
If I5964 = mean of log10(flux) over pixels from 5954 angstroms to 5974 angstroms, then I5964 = 1.35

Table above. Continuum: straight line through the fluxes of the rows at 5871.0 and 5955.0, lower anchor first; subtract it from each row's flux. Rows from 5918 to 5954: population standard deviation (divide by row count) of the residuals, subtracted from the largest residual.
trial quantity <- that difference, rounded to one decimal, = 1.1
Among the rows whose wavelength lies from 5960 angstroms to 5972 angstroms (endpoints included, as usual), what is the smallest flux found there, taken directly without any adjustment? 21.62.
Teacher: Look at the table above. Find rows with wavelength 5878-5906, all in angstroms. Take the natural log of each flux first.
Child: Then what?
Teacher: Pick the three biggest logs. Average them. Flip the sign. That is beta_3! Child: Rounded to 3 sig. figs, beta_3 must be -3.14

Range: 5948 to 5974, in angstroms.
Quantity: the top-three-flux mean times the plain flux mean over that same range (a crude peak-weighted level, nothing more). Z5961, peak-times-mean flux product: 524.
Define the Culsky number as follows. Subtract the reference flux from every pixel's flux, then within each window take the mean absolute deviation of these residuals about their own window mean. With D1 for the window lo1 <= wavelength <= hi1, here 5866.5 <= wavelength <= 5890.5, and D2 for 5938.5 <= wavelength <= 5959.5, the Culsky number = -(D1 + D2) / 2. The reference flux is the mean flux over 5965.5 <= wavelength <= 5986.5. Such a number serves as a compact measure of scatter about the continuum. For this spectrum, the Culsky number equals -0.91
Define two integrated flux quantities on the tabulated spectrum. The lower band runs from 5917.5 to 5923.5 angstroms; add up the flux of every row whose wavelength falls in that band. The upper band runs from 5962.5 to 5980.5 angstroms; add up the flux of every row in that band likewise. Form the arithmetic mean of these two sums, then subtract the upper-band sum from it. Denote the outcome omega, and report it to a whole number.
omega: -44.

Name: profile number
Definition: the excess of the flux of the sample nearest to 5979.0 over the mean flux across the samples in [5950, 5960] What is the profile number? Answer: -1.0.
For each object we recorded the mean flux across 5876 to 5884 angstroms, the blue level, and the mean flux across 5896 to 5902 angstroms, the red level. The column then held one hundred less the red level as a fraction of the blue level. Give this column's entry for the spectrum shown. 99.1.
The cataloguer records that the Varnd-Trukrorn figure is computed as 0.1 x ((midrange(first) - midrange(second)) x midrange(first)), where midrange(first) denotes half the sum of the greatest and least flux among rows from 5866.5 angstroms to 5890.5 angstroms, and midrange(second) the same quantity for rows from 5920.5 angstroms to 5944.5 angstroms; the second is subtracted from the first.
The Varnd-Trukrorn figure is -3.5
